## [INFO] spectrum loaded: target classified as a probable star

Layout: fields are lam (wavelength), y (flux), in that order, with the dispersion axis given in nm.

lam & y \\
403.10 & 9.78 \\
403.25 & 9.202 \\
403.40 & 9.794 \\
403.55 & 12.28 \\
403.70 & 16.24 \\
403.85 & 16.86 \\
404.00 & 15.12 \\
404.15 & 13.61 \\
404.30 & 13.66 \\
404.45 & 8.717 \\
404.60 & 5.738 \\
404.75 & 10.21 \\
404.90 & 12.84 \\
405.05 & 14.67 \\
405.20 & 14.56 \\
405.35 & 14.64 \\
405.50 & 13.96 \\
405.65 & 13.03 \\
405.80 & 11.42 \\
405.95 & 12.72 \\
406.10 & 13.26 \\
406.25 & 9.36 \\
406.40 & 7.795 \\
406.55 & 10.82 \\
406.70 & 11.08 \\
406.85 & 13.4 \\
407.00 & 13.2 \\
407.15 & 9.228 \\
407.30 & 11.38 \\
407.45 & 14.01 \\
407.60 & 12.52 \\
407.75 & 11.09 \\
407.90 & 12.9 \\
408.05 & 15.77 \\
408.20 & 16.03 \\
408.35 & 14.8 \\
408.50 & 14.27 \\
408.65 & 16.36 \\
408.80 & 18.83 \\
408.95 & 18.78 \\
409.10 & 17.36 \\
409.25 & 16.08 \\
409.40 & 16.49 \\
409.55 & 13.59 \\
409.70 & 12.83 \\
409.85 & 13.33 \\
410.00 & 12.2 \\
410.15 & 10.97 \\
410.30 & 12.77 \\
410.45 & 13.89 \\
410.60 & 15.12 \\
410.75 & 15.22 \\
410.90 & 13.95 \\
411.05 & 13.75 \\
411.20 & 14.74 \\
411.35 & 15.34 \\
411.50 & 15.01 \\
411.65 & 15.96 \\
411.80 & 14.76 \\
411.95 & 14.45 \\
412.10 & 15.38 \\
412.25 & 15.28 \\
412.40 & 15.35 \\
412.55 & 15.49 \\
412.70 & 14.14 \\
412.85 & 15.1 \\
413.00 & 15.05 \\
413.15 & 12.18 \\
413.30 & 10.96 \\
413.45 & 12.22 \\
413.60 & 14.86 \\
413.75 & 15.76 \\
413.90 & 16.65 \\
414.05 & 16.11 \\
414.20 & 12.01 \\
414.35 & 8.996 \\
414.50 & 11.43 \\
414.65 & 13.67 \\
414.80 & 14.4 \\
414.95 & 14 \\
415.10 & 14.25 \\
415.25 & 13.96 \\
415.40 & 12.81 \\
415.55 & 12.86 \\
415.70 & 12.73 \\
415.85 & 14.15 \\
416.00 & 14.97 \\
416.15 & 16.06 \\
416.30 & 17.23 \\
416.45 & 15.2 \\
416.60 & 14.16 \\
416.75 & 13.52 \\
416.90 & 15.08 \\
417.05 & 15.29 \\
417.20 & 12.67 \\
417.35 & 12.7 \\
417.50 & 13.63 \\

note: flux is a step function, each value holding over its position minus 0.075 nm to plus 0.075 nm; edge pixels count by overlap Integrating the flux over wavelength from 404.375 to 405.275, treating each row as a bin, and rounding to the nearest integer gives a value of 10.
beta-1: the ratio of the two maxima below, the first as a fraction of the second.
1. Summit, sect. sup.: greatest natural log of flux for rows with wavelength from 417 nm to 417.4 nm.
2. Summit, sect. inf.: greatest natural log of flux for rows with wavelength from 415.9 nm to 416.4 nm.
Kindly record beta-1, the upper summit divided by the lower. 0.96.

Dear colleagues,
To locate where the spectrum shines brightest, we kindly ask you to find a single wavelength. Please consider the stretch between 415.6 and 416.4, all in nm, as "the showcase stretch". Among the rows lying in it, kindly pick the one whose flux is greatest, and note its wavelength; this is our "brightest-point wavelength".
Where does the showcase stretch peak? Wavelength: 416.30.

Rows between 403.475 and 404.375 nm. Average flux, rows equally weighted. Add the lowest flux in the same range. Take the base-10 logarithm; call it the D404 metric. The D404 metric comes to 1.43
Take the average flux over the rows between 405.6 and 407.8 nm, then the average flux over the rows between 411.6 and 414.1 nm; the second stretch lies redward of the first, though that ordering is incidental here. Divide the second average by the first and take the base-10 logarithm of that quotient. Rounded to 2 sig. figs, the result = 0.10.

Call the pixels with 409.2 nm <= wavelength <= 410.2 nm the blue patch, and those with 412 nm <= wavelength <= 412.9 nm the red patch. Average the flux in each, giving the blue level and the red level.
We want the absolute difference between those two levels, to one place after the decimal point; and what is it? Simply 1.5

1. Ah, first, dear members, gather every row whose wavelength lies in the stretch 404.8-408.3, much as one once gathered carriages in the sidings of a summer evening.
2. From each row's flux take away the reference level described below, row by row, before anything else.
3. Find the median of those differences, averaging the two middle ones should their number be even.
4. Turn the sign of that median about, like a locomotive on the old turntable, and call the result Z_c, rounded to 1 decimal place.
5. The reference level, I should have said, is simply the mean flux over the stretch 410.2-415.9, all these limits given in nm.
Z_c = 1.2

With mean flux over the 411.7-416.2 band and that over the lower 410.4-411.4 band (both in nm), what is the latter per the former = 1.04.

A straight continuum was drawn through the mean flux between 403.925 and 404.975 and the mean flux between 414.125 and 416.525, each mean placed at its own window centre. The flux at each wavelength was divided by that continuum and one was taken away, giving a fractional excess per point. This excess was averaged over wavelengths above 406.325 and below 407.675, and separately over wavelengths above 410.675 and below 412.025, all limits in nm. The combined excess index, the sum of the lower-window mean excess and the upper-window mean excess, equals 0.11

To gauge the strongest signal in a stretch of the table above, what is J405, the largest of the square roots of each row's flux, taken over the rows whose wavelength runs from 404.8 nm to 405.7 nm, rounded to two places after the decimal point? 3.83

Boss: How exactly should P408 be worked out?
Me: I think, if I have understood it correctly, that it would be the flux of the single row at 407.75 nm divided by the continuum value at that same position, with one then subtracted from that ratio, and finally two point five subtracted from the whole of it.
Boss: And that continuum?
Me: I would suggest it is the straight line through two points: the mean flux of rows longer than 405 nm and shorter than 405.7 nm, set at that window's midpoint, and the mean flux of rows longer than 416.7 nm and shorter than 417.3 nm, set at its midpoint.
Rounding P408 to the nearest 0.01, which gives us -2.72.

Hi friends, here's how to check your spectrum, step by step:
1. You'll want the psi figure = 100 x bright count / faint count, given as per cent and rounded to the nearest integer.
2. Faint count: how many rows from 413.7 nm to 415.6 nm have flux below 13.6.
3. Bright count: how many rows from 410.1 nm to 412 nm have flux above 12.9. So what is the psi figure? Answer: 220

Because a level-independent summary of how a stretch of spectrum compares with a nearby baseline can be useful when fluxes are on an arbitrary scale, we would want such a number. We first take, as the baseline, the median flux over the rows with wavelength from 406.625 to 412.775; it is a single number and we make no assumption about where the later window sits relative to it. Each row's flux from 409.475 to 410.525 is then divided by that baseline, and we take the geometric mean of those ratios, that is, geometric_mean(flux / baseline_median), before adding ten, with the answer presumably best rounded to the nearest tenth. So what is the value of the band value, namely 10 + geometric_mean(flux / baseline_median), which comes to 10.9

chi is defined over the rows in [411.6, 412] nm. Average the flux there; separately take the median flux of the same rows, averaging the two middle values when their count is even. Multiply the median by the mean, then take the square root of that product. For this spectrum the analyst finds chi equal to 14.9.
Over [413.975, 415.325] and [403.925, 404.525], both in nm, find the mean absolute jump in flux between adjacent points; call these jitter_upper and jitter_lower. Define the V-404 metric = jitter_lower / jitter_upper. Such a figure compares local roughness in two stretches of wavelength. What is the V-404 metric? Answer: 1.3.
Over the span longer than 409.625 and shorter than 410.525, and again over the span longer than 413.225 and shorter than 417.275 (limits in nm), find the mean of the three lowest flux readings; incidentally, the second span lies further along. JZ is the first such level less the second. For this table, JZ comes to 2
